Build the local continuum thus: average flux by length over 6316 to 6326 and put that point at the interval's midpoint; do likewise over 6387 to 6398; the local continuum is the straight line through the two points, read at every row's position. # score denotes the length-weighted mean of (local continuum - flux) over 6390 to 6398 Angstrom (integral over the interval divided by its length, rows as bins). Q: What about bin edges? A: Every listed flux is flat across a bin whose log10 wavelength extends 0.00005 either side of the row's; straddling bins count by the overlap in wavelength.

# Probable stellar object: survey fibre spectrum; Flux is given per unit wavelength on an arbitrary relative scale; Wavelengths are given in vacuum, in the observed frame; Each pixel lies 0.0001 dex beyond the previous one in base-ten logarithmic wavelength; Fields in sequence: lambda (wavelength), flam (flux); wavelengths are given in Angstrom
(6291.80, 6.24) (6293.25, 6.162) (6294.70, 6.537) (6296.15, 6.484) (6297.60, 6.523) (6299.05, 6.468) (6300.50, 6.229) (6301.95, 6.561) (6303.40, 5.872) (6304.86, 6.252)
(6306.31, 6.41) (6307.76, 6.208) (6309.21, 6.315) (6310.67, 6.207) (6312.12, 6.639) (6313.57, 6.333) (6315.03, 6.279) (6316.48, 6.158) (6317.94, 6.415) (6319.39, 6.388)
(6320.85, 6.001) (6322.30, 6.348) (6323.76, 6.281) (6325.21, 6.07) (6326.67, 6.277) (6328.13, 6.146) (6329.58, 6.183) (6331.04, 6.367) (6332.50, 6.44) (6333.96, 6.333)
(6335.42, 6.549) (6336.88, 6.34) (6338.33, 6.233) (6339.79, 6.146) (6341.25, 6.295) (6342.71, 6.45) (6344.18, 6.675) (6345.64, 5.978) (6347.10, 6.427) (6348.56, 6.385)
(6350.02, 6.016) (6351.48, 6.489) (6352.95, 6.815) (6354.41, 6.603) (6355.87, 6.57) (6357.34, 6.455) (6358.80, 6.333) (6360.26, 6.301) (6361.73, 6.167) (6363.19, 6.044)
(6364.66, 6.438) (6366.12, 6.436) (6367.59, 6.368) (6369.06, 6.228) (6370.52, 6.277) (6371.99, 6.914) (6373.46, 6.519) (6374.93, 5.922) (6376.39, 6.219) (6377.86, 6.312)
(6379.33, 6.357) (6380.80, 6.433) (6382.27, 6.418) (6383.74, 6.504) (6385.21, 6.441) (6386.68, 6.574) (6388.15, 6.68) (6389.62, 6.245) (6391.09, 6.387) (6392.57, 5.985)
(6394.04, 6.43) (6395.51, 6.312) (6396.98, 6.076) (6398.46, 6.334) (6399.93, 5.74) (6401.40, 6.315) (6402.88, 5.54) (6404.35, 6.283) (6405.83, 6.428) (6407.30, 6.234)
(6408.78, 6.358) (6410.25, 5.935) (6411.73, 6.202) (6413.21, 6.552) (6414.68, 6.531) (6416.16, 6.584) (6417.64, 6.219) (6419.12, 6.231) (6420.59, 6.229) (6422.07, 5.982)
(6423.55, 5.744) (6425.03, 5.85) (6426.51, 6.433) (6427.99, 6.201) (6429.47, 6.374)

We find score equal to 0.07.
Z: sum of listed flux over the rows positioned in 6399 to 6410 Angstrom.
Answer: 43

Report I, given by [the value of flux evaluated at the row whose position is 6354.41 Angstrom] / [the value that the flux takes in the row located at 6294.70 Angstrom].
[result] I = 1.01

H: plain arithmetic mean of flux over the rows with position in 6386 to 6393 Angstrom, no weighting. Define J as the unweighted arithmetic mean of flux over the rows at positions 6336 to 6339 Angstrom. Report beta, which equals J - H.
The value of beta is -0.088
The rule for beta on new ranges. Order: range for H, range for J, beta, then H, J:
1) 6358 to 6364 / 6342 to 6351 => 0.111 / 6.21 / 6.32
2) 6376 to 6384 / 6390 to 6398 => -0.136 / 6.37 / 6.24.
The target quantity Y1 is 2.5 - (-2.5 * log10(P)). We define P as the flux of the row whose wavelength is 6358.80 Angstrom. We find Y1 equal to 4.50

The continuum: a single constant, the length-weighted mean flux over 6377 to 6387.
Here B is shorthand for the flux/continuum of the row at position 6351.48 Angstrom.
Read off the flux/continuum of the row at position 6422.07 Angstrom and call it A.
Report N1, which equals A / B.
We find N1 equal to 0.92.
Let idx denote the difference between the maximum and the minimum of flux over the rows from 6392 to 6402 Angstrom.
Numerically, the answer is 0.7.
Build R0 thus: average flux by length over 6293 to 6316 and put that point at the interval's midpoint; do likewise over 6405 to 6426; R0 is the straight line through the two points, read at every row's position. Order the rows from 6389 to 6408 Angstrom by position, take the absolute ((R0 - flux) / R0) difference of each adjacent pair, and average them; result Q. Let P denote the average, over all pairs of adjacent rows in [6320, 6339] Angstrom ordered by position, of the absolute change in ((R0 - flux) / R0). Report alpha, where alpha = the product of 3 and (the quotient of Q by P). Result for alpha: 7.4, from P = 0.0250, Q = 0.062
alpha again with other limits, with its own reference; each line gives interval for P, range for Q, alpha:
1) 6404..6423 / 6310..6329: 3.4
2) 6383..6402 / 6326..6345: 1.4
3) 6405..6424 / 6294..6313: 3.6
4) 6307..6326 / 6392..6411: 5.8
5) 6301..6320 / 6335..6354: 3.5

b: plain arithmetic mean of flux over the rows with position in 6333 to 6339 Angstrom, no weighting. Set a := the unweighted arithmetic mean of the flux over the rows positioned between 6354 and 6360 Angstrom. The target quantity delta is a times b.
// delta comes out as 41.3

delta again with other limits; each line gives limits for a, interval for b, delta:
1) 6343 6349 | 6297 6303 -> 41.0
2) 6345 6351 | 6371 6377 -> 39.6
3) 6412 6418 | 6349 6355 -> 41.9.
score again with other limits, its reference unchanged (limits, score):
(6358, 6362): 0.00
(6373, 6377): 0.09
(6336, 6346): -0.06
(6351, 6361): -0.24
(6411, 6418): -0.10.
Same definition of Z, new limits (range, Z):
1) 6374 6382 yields 31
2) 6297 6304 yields 32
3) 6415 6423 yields 31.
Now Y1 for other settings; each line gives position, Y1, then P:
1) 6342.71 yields 4.52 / 6.45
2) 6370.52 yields 4.49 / 6.277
